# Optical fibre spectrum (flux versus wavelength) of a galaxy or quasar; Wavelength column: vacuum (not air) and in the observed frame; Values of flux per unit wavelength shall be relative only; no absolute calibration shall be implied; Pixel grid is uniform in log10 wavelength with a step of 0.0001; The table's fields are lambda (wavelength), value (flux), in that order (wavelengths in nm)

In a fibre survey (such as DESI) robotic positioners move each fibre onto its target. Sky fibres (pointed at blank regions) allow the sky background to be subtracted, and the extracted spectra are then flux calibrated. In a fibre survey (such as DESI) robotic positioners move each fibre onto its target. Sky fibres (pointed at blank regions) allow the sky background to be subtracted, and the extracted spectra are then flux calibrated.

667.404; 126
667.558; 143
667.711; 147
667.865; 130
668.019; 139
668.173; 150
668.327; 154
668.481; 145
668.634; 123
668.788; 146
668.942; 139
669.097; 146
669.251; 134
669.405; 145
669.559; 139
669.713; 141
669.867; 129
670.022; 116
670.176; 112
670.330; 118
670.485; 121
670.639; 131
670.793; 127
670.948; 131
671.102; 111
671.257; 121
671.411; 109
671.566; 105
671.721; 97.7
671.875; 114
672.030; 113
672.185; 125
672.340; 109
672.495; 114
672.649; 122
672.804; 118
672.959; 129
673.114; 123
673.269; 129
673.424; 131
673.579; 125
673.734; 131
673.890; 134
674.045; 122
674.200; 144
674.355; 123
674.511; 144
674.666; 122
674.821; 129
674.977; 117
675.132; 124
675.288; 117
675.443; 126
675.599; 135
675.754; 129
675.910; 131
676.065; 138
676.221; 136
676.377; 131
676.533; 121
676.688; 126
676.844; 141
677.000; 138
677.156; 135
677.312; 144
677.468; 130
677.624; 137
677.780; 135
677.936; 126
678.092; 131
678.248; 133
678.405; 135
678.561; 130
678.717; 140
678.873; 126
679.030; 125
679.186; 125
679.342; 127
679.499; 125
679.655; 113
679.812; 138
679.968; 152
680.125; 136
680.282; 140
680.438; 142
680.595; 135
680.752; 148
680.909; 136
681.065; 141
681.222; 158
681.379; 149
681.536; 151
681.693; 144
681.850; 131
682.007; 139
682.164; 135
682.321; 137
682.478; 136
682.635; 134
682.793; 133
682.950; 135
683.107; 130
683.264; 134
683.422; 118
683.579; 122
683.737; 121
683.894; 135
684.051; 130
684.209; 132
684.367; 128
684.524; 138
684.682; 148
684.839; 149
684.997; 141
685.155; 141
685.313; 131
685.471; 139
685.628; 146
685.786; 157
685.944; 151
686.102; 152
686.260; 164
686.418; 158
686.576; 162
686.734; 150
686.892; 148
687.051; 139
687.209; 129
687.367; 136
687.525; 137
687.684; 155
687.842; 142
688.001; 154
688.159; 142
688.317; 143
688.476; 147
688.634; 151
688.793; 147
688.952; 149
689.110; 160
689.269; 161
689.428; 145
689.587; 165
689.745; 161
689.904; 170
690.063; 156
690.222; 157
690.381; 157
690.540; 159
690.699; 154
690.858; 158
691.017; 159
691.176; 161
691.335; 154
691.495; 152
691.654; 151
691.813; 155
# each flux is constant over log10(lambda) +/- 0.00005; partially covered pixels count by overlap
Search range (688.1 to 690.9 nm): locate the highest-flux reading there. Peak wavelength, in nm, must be 689.904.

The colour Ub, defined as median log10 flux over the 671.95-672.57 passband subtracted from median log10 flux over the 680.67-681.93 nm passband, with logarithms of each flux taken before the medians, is 0.11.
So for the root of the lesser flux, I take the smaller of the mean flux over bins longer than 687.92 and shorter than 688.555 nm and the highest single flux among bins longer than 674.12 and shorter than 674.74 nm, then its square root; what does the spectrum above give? 12.0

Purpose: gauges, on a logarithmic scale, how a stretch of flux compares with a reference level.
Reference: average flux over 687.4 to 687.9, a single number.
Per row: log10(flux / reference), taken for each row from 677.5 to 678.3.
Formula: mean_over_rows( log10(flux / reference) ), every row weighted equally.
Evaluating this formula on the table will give -0.04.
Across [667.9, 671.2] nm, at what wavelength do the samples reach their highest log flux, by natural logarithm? 668.327 nm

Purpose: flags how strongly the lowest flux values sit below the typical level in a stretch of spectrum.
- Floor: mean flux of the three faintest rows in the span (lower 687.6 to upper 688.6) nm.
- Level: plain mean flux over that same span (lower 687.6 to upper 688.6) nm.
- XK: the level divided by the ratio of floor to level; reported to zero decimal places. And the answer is 152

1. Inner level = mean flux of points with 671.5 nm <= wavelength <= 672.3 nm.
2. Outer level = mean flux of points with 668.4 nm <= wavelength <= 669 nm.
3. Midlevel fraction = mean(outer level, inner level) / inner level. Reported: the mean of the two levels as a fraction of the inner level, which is 1.12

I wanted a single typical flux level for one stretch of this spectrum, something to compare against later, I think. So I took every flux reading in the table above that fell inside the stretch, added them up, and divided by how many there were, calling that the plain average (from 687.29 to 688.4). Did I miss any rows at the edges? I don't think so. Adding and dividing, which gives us 144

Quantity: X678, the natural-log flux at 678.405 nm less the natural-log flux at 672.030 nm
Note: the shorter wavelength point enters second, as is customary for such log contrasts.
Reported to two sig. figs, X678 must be 0.18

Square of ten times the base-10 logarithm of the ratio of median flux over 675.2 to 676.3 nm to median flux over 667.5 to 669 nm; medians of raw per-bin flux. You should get 0.17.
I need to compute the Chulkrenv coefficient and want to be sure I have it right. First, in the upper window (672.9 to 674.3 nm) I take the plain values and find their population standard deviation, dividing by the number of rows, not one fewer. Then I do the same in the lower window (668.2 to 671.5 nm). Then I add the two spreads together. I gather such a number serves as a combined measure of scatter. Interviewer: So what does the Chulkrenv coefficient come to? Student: 19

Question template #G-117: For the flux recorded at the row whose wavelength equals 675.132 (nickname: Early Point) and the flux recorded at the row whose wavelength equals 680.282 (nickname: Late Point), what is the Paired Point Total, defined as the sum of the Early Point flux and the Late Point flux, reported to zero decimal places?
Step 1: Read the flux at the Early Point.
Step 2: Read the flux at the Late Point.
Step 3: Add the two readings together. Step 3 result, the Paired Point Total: 264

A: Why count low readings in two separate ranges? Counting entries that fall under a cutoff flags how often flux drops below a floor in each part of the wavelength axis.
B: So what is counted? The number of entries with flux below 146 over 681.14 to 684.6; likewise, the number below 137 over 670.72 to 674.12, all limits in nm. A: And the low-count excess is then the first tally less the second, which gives -3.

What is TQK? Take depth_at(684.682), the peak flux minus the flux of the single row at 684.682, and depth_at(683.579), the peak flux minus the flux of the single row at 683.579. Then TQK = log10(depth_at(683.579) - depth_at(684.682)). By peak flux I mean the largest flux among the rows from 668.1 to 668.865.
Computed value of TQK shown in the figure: 1.41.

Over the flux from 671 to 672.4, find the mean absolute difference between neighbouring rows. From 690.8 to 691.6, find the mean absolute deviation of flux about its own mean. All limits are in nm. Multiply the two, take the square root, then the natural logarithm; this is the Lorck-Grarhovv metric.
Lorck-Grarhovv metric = 1.70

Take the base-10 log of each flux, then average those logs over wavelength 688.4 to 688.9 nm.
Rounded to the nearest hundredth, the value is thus 2.17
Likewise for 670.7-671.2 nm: 2.09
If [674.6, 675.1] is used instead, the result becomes 2.09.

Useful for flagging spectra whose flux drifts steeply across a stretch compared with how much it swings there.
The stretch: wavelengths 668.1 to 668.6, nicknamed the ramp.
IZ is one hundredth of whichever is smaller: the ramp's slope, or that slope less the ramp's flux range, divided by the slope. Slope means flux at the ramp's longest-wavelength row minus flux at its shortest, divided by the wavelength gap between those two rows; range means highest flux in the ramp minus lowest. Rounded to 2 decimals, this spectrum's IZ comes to -0.16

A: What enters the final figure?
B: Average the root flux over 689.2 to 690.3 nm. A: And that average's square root 3.55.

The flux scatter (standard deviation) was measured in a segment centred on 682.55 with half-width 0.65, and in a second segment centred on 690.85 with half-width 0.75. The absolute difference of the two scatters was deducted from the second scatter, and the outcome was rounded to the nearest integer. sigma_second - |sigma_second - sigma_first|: 3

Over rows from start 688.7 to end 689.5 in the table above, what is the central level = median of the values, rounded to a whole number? 149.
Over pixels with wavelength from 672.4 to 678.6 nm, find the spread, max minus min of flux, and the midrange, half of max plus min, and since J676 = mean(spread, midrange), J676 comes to 79.5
